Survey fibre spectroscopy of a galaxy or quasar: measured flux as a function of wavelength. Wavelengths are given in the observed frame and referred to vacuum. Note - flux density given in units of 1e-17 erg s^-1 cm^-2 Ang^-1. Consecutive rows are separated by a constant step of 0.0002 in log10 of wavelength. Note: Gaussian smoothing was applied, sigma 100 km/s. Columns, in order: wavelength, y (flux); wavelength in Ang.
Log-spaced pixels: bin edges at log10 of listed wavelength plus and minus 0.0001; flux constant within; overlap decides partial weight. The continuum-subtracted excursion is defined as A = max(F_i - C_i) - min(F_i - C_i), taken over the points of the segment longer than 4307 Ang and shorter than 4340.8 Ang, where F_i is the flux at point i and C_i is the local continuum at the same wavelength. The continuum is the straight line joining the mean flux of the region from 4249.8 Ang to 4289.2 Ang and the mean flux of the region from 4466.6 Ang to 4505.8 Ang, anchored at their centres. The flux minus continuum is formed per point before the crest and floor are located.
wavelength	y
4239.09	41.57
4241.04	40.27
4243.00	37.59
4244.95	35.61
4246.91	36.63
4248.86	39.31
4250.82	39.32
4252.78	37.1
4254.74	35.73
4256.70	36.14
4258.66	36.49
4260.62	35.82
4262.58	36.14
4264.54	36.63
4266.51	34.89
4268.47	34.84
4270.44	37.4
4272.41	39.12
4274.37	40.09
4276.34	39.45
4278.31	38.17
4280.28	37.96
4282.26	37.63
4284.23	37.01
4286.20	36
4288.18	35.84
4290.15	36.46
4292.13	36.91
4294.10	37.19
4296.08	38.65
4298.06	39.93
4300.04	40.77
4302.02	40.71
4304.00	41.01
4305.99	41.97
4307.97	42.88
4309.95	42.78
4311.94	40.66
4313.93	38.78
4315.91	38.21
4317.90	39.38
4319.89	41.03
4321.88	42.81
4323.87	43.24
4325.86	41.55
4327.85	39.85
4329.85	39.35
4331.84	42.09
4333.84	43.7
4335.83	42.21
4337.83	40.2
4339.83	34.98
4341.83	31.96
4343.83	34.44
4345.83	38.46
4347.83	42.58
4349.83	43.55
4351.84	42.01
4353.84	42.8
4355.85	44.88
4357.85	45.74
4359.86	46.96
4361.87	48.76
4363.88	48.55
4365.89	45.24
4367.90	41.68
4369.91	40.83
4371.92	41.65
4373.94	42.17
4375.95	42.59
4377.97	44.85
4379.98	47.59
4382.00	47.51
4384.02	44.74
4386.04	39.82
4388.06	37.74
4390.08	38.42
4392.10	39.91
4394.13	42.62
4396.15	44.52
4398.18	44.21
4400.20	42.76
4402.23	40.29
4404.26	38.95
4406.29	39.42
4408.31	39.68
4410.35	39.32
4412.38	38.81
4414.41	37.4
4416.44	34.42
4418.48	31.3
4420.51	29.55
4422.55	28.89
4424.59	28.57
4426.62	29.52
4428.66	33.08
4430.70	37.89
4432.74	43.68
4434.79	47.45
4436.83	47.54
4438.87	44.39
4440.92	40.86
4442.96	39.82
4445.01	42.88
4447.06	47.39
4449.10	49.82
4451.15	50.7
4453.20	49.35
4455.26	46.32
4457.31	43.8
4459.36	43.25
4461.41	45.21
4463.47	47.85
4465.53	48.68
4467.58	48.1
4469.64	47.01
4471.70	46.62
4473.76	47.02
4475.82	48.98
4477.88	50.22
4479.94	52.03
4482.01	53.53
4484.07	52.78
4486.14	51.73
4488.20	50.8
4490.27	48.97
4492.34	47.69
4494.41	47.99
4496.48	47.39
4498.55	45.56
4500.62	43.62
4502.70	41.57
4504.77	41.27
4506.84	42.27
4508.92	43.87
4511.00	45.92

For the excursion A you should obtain 10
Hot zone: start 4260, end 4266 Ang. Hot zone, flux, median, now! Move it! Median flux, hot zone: 36.1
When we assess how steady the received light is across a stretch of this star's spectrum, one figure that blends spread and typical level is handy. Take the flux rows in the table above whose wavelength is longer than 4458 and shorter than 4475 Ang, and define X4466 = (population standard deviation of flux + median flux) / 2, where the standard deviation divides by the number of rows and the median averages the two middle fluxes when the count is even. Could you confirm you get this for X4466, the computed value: 24.3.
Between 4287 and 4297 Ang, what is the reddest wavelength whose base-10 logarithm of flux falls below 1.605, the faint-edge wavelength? 4296.08 Ang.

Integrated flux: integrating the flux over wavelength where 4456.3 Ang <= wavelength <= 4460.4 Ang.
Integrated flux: 179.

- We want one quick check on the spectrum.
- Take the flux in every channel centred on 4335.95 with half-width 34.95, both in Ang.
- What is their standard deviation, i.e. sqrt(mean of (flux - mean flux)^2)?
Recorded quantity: 3.5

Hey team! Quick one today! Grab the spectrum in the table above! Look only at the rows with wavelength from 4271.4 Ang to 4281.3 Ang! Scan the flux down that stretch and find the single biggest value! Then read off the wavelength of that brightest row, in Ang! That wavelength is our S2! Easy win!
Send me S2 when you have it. 4274.37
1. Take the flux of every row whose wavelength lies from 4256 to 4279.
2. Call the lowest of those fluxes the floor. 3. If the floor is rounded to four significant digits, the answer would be 34.84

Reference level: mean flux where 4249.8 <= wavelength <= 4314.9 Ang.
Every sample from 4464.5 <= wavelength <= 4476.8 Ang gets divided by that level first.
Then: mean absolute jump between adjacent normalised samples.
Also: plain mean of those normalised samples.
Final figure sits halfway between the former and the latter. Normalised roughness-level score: 0.64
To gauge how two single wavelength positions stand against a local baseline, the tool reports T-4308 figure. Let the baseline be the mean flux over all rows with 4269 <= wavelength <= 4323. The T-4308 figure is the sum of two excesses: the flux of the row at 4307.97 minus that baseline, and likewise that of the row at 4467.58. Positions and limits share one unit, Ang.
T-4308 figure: 13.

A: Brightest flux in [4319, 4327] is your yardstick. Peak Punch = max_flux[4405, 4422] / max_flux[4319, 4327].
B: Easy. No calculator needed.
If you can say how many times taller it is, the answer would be 0.92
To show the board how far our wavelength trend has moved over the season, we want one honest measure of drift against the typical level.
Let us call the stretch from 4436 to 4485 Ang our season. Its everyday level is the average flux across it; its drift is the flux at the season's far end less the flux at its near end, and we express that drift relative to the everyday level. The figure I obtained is 0.111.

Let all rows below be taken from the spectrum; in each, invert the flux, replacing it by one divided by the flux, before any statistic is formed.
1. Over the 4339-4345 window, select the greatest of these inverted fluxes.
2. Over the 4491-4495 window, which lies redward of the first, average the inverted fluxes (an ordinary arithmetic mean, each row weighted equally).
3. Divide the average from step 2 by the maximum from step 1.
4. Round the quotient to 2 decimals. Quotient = 0.67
